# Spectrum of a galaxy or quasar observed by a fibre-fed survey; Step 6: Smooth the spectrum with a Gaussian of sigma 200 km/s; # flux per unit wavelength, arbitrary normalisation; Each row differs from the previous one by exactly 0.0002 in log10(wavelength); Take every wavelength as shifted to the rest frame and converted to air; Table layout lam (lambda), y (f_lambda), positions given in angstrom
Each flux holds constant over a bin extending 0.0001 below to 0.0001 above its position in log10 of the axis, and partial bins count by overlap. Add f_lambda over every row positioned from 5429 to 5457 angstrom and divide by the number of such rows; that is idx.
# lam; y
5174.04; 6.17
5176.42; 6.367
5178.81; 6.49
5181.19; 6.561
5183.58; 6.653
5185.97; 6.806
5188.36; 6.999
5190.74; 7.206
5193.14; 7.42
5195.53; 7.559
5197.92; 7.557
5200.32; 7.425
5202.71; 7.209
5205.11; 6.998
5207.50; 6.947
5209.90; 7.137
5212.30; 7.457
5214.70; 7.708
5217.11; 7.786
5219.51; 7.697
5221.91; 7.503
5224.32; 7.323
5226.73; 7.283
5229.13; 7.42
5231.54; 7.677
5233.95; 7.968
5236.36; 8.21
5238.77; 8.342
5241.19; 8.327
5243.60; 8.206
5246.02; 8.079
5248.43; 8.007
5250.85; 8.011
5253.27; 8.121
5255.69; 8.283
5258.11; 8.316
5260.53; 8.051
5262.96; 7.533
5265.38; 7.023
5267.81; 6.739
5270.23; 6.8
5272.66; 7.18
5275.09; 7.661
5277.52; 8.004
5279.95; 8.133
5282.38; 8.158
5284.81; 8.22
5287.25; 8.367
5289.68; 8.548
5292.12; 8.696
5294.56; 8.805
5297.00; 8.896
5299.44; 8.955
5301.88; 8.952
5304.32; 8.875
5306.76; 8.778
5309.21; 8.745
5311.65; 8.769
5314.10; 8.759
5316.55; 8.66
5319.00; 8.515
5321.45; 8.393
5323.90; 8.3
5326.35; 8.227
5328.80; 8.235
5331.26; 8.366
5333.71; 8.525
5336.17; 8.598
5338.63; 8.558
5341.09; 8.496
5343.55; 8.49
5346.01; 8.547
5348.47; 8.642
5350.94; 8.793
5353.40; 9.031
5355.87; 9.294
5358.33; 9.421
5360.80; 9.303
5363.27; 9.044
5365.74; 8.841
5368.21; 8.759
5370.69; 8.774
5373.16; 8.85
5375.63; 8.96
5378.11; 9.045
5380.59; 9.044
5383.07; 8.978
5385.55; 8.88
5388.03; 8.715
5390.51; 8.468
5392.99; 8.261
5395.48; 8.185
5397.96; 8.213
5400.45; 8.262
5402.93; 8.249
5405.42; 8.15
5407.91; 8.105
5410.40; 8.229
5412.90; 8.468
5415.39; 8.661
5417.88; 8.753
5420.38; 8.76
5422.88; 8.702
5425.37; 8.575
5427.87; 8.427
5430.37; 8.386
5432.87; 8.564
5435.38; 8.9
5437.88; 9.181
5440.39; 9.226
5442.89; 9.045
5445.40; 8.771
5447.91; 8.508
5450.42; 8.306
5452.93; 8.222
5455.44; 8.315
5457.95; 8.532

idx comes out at 8.67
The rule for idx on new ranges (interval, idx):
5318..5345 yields 8.43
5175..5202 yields 7.00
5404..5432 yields 8.47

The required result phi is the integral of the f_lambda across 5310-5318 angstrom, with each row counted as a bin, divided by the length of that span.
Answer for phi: 8.72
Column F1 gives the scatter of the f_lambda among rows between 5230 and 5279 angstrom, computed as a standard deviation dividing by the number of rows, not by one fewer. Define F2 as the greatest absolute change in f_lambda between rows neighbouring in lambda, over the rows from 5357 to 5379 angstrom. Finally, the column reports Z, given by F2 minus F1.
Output -0.24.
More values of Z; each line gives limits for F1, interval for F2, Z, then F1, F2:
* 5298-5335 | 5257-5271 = 0.27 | 0.25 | 0.52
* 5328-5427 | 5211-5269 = 0.18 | 0.33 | 0.52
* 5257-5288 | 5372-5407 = -0.32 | 0.57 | 0.25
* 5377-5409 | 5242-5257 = -0.19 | 0.36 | 0.16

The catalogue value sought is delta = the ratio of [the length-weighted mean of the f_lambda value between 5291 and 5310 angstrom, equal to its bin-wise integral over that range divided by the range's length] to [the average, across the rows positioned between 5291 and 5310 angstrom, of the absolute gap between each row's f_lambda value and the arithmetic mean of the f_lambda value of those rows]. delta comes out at 108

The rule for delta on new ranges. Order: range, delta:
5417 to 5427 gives 142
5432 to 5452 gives 32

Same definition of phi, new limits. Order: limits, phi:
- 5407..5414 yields 8.26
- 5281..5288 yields 8.24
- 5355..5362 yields 9.35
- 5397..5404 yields 8.25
